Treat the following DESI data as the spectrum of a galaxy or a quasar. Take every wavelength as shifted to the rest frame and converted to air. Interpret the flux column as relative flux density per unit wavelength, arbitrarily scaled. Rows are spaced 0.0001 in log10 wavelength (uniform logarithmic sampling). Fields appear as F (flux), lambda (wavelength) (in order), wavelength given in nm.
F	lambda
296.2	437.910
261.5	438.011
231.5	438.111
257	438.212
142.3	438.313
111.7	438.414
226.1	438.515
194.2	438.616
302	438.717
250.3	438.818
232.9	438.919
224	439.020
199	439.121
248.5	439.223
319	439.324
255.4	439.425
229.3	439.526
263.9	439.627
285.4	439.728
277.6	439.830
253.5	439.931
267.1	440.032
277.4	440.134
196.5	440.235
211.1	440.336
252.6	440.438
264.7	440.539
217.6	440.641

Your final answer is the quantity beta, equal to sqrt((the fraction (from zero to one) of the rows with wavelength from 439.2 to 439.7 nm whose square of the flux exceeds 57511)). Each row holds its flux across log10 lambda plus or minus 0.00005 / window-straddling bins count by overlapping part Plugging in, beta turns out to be 0.89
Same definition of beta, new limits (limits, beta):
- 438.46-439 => 0.63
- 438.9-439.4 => 0.63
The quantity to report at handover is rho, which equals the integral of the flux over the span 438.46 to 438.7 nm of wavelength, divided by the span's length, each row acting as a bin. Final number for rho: 221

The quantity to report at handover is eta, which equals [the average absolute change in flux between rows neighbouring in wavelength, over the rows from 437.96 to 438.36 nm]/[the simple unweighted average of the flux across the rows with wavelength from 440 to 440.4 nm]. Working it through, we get 0.24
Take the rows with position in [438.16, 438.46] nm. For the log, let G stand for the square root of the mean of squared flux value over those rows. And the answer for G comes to 181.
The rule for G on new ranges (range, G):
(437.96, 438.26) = 250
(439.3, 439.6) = 271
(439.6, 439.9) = 276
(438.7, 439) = 263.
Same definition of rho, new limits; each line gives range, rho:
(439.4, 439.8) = 260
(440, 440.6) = 243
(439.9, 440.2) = 263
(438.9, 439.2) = 219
